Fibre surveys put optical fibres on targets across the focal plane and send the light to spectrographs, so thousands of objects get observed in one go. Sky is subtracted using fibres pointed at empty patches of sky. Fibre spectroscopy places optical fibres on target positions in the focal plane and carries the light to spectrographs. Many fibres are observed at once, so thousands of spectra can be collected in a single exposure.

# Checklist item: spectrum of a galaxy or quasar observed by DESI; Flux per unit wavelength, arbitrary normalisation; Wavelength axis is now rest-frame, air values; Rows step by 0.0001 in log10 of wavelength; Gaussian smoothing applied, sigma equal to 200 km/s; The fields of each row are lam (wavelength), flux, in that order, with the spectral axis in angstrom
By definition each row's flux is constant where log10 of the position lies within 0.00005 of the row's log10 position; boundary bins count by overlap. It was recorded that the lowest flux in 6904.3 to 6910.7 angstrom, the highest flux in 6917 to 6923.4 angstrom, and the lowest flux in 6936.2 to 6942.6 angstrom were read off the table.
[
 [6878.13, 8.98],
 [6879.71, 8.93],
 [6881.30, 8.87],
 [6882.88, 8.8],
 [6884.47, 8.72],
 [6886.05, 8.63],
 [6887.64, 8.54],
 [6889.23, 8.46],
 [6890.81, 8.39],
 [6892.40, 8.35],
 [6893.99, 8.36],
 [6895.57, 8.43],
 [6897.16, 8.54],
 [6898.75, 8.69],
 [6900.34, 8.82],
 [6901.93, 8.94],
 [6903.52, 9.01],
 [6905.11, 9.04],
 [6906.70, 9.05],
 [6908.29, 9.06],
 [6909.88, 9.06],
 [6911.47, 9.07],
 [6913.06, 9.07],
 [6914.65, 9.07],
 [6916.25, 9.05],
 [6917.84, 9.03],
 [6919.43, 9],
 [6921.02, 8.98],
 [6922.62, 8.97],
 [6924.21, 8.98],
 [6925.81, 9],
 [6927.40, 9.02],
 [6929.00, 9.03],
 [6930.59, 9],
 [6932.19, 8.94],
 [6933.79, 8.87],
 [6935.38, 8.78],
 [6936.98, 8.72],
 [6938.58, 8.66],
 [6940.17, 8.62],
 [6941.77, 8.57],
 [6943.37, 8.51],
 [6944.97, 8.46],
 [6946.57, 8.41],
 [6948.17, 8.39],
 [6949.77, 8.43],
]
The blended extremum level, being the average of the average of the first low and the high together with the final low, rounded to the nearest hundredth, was 8.80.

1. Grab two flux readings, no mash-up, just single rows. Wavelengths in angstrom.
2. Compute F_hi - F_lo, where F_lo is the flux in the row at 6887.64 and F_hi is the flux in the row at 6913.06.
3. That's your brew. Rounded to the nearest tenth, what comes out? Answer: 0.5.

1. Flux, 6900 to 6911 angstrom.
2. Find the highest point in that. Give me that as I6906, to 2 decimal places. 9.06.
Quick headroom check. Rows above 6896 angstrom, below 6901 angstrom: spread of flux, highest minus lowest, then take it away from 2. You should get 1.72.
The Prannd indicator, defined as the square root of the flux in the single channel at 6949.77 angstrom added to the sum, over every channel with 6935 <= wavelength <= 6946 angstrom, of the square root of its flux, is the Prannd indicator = 23.5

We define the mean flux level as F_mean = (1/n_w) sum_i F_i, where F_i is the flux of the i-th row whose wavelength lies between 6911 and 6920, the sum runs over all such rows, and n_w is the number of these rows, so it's 9.05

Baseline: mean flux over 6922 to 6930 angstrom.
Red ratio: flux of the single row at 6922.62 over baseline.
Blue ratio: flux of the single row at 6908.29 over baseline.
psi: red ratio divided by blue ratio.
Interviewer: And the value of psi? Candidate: 0.99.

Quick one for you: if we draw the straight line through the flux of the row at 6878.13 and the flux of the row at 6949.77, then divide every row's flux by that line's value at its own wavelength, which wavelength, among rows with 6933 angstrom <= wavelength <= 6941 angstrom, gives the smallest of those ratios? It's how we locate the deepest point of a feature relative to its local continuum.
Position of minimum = 6940.17 angstrom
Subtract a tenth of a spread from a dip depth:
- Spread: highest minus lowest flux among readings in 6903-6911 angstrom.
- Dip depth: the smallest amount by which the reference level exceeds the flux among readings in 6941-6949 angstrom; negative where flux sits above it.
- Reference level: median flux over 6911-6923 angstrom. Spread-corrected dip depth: 0.5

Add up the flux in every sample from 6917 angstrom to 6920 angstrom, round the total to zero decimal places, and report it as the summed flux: 18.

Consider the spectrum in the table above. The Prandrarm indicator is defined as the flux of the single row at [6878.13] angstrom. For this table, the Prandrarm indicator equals 8.98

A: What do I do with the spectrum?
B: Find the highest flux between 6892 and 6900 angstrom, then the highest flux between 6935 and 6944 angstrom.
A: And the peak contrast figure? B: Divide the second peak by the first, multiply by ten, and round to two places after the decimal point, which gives 10.10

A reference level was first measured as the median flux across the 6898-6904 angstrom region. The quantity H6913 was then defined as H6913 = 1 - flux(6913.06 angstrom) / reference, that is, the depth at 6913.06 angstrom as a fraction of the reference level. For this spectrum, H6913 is -0.02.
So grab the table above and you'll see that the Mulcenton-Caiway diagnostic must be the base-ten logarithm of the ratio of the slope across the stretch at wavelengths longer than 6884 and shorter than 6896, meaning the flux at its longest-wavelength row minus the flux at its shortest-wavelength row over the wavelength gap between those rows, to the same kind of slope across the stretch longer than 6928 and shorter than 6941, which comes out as -0.15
